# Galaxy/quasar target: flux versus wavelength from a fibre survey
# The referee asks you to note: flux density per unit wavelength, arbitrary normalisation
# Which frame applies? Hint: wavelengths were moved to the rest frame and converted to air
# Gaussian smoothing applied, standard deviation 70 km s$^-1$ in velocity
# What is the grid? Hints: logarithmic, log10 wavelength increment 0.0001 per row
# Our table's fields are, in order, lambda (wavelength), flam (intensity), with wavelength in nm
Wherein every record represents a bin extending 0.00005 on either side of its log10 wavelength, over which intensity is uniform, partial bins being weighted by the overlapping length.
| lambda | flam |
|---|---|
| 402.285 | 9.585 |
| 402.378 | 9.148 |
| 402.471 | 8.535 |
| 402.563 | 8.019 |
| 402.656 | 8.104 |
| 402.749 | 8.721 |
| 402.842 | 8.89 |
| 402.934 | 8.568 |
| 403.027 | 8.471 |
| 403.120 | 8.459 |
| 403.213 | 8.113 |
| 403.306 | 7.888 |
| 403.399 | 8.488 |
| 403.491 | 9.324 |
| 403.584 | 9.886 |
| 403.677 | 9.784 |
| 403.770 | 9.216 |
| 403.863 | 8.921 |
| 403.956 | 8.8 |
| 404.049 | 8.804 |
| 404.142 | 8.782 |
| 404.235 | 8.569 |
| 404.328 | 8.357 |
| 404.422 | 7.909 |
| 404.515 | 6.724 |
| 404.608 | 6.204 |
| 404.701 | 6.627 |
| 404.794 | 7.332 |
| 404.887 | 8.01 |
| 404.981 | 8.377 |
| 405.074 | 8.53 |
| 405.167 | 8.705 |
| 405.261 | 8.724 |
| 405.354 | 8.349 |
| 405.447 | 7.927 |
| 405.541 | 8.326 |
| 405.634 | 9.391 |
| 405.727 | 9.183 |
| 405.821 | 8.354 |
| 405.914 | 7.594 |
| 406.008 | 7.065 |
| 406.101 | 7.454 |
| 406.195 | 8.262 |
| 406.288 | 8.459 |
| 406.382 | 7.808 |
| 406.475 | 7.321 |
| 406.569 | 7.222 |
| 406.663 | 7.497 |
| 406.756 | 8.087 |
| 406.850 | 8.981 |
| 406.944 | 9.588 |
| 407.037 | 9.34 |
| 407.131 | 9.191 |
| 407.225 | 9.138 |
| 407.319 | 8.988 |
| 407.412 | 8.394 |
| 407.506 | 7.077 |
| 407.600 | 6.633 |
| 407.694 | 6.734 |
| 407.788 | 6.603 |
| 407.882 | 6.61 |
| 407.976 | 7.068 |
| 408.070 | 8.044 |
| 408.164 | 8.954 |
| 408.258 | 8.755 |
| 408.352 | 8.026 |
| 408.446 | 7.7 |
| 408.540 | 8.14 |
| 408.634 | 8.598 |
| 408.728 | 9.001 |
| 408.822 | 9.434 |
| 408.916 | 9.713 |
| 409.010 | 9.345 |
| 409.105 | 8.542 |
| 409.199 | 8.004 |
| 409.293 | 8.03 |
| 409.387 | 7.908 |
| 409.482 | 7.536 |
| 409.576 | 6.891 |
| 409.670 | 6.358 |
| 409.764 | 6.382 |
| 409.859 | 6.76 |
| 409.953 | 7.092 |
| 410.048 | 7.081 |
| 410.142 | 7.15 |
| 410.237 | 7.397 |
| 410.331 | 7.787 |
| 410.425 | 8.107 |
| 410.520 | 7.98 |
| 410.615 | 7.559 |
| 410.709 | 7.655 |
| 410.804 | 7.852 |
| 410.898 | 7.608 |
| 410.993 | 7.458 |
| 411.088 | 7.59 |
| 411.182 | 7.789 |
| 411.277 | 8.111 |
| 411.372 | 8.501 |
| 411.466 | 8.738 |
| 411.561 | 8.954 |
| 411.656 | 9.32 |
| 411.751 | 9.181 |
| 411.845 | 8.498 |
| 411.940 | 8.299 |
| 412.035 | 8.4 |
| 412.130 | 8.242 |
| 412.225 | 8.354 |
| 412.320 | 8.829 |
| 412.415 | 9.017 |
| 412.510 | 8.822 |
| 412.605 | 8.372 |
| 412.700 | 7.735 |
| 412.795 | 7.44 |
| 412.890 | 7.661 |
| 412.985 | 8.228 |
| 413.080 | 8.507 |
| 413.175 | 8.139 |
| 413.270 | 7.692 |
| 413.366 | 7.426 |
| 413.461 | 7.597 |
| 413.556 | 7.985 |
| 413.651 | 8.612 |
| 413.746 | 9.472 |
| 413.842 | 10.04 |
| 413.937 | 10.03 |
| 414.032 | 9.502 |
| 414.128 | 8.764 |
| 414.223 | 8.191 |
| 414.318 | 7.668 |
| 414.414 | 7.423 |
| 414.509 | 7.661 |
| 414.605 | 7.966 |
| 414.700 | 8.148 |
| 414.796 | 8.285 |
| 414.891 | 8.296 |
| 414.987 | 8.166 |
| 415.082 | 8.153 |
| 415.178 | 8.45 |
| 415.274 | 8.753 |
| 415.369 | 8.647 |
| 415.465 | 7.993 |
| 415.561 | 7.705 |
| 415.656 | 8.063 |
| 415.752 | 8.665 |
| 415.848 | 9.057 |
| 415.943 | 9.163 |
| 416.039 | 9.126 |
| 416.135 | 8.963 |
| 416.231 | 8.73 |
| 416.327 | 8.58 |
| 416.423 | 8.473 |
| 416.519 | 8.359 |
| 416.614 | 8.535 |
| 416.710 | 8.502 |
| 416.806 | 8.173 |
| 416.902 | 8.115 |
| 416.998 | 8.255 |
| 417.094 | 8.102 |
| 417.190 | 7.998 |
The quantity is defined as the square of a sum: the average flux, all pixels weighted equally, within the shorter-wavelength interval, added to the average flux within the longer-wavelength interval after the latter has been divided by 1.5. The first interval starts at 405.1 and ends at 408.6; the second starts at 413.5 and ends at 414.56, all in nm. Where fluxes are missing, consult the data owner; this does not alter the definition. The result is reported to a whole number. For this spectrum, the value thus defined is 193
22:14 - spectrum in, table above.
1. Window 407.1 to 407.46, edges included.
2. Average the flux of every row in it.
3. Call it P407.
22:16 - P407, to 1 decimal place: 8.9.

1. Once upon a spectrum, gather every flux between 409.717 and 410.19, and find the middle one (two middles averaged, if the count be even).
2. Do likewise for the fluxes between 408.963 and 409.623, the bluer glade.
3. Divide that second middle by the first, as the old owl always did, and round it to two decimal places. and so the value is 1.13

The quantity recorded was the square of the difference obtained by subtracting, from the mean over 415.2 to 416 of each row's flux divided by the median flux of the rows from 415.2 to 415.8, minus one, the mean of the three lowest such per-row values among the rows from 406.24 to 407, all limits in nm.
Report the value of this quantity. 0.019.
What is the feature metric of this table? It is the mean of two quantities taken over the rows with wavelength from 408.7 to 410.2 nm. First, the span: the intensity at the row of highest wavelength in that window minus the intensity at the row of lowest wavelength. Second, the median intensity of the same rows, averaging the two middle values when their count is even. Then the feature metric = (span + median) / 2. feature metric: 2.94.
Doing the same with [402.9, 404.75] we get 3.29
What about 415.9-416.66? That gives 4.01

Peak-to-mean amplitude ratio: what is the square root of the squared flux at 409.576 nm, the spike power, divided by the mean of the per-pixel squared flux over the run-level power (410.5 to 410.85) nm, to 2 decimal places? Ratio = 0.89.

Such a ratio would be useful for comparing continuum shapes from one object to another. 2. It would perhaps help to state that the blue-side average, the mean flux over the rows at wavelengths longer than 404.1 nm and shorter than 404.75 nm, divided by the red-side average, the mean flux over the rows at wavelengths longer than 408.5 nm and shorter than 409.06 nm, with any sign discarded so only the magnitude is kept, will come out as 0.84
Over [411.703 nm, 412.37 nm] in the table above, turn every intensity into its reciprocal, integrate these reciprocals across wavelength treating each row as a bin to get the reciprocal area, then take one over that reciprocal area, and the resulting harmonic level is 12.8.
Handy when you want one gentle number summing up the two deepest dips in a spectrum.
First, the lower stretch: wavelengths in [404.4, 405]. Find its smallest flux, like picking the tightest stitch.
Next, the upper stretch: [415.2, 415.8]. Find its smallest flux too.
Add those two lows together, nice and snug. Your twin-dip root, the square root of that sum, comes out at 3.73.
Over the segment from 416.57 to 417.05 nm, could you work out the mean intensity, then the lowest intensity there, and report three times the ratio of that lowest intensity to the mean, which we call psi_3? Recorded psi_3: 2.93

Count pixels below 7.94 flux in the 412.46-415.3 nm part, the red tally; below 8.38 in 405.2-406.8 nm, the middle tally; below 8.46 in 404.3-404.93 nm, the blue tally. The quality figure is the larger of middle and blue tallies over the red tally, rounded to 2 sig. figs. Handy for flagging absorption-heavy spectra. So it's 1.4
